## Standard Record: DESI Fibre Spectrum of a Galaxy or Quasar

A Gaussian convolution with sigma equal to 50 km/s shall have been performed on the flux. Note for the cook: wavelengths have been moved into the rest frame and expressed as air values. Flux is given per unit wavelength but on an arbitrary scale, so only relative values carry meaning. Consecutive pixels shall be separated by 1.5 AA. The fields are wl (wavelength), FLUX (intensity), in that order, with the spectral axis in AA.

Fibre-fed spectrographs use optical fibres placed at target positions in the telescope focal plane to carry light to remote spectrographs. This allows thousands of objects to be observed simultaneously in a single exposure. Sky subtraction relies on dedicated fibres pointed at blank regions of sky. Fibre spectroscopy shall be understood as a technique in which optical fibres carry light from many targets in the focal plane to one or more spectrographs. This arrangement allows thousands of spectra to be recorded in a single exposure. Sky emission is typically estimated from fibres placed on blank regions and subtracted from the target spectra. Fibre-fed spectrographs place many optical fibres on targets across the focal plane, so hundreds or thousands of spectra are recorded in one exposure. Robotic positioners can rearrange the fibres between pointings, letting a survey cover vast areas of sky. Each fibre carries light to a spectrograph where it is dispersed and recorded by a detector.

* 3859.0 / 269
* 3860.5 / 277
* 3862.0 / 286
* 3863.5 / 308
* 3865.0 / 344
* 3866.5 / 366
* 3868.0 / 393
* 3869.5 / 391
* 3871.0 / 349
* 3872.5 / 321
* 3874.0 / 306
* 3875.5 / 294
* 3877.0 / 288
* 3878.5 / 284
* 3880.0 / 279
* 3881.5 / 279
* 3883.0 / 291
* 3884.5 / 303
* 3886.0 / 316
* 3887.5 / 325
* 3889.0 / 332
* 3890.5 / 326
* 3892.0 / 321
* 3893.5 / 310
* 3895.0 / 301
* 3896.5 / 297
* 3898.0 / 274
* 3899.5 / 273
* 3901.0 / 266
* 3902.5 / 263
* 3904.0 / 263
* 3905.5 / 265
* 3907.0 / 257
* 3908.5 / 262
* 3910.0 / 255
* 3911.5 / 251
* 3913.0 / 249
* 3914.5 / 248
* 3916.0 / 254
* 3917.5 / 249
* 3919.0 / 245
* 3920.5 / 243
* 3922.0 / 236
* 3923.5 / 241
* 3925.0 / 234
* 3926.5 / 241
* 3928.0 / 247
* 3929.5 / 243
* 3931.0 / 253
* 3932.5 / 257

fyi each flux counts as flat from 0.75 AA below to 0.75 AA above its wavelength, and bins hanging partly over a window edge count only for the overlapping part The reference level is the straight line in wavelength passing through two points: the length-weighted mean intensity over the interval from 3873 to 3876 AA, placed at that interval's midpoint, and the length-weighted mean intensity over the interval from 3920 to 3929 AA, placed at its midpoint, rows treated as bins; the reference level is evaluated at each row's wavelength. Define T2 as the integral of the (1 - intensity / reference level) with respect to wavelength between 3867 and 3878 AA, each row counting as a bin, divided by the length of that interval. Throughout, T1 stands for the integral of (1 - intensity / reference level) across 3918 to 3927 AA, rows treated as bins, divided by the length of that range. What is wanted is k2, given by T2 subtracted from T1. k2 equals 0.11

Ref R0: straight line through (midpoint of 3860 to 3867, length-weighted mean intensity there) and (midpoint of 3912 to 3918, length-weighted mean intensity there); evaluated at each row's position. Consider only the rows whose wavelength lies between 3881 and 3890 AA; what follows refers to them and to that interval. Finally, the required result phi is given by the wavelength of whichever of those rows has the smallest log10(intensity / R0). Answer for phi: 3881.5 AA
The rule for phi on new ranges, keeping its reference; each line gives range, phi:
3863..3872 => 3863.5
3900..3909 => 3907.0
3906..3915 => 3913.0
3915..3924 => 3922.0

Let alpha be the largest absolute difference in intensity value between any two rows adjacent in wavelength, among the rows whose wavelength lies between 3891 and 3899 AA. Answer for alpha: 23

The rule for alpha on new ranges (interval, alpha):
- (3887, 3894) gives 11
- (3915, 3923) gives 7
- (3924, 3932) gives 10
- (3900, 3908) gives 8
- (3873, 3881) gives 12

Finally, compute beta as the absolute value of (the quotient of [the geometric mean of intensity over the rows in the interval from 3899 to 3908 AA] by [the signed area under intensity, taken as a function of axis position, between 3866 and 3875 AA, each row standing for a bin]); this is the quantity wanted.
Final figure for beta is 0.08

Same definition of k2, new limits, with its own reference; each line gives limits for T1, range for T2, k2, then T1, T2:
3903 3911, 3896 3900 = 0.04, 0.007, -0.028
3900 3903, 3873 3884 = -0.01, 0.013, 0.025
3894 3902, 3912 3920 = -0.04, -0.034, 0.008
